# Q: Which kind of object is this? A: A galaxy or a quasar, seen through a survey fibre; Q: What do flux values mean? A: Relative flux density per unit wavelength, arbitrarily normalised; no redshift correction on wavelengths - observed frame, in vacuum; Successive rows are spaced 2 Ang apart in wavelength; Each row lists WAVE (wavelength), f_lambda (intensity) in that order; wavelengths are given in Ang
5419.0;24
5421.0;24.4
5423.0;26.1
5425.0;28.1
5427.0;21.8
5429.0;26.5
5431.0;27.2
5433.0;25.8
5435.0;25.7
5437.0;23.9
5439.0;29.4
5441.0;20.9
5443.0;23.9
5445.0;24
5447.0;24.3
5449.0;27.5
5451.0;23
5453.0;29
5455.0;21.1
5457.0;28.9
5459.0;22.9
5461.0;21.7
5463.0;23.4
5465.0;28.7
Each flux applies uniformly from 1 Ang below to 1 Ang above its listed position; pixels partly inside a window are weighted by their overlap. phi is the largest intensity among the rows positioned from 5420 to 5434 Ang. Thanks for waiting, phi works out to 28.1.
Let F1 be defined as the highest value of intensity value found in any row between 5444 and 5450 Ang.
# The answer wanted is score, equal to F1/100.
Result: 0.275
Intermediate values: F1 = 27.5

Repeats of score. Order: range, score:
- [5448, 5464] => 0.290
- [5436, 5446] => 0.294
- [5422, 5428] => 0.281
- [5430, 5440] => 0.294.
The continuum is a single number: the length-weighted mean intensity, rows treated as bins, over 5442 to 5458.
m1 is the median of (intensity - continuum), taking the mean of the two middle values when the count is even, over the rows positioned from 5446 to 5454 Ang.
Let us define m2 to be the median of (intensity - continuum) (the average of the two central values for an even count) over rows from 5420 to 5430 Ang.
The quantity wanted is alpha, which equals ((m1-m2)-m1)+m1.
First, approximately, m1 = 0.7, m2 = 0.9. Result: -0.2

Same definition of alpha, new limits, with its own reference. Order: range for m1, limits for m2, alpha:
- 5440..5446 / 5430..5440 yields -1.9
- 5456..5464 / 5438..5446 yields -0.8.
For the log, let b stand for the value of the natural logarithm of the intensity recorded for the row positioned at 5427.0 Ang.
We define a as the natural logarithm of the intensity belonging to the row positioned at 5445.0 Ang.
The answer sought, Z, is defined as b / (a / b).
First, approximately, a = 3.18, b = 3.08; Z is 2.99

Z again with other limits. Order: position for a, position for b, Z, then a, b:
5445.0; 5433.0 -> 3.32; 3.18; 3.25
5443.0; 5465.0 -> 3.55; 3.17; 3.36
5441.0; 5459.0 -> 3.23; 3.04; 3.13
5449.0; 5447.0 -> 3.07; 3.31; 3.19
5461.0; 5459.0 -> 3.19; 3.08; 3.13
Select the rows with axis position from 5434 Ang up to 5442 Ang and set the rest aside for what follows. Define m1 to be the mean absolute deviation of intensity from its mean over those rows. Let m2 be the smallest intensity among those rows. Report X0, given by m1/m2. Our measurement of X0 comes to 0.123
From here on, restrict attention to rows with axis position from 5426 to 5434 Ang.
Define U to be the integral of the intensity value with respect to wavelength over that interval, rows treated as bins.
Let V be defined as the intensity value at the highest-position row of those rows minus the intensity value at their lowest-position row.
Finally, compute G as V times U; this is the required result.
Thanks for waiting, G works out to 810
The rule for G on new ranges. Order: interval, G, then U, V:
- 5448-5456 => -1288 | 201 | -6.4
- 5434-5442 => -959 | 200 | -4.8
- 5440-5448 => 633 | 186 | 3.4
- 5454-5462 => 114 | 189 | 0.6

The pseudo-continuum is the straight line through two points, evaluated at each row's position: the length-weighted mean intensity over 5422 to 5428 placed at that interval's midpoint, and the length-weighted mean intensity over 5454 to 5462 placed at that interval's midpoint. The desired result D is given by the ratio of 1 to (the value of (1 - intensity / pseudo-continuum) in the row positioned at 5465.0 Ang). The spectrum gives -4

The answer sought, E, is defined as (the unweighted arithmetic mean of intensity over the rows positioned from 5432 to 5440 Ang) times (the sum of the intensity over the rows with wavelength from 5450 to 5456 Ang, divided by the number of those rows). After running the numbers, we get 638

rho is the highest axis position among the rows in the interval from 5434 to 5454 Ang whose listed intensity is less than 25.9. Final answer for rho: 5451.0 Ang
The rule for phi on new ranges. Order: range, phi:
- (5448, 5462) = 29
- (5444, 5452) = 27.5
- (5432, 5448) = 29.4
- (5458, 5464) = 23.4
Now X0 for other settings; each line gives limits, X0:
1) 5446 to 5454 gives 0.100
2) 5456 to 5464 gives 0.108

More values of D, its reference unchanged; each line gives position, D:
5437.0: 30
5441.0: 7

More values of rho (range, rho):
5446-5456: 5455.0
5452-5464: 5463.0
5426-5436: 5435.0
